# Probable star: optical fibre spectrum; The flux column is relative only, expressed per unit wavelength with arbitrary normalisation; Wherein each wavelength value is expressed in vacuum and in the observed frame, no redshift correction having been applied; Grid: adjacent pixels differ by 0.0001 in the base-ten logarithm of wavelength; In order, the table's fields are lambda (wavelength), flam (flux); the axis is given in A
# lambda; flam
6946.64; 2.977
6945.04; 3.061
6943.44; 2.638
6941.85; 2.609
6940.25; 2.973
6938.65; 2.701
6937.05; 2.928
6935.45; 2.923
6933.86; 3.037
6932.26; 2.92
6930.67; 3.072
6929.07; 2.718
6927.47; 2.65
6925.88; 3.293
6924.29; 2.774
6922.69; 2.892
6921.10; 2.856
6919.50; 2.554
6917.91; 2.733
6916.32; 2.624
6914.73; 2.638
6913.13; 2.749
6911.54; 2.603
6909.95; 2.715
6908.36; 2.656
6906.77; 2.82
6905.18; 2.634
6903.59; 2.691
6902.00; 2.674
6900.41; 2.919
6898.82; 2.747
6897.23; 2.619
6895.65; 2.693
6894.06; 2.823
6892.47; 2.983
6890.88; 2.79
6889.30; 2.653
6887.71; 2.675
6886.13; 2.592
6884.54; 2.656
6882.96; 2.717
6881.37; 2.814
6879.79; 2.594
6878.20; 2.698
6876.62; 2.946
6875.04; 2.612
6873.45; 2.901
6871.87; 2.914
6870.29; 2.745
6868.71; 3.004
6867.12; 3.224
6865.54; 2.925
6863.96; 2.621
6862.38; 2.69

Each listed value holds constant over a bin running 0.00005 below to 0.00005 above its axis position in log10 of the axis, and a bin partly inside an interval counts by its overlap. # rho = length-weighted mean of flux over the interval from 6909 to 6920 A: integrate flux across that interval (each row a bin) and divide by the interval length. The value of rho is 2.66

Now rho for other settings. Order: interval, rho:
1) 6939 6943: 2.77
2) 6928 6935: 2.93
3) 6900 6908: 2.73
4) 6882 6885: 2.70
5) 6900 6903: 2.77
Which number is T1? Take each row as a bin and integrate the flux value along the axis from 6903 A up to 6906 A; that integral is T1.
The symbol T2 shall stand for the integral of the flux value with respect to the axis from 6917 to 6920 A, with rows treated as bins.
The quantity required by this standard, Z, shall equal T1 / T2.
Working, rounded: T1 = 8.0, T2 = 8.0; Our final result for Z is 1.00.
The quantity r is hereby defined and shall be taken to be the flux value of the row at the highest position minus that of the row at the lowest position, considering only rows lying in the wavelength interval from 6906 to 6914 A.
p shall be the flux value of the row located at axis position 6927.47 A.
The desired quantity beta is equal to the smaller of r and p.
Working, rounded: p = 2.65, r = -0.07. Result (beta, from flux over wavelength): -0.07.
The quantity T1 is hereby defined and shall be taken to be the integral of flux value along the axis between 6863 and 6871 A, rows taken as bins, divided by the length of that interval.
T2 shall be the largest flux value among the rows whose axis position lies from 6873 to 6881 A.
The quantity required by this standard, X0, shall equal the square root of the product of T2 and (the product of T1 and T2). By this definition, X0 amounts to 5.02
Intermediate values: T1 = 2.90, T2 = 2.946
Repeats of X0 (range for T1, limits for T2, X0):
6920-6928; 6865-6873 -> 5.48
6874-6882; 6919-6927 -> 5.45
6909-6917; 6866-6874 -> 5.26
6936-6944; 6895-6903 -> 4.87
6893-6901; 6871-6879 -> 4.90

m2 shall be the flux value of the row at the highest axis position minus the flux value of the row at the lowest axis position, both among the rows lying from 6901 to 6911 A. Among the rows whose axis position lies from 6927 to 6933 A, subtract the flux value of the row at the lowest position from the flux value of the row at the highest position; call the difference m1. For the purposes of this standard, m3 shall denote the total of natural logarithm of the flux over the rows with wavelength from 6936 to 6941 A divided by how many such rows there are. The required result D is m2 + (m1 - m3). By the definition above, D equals -0.74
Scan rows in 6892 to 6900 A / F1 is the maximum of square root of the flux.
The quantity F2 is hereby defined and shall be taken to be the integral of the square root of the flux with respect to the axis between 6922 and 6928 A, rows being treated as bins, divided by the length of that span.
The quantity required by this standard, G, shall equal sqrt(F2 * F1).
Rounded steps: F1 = 1.73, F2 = 1.71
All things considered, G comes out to 1.72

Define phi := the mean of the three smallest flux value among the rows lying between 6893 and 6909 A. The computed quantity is 2.636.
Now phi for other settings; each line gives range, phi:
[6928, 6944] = 2.649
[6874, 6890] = 2.599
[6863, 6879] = 2.644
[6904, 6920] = 2.594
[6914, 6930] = 2.605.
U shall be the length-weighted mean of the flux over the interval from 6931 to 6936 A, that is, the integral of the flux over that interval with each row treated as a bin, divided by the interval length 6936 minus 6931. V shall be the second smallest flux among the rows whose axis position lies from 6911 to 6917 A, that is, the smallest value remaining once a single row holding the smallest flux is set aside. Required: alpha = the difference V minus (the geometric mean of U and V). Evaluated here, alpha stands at -0.171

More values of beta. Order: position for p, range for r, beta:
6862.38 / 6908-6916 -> -0.02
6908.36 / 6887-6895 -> 0.15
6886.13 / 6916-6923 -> 0.27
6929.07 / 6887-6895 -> 0.15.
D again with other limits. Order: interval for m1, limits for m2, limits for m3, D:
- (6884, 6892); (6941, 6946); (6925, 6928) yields -0.50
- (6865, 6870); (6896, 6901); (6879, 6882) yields -0.61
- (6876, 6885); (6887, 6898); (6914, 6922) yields -1.33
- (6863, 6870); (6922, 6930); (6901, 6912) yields -0.78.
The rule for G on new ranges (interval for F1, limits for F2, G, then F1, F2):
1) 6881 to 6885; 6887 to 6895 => 1.67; 1.68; 1.67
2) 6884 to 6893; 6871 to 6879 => 1.70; 1.73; 1.68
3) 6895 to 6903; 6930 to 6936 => 1.72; 1.71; 1.73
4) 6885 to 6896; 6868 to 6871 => 1.71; 1.73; 1.70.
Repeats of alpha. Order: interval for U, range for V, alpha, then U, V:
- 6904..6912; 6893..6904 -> -0.008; 2.69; 2.674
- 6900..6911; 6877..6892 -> -0.063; 2.72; 2.594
